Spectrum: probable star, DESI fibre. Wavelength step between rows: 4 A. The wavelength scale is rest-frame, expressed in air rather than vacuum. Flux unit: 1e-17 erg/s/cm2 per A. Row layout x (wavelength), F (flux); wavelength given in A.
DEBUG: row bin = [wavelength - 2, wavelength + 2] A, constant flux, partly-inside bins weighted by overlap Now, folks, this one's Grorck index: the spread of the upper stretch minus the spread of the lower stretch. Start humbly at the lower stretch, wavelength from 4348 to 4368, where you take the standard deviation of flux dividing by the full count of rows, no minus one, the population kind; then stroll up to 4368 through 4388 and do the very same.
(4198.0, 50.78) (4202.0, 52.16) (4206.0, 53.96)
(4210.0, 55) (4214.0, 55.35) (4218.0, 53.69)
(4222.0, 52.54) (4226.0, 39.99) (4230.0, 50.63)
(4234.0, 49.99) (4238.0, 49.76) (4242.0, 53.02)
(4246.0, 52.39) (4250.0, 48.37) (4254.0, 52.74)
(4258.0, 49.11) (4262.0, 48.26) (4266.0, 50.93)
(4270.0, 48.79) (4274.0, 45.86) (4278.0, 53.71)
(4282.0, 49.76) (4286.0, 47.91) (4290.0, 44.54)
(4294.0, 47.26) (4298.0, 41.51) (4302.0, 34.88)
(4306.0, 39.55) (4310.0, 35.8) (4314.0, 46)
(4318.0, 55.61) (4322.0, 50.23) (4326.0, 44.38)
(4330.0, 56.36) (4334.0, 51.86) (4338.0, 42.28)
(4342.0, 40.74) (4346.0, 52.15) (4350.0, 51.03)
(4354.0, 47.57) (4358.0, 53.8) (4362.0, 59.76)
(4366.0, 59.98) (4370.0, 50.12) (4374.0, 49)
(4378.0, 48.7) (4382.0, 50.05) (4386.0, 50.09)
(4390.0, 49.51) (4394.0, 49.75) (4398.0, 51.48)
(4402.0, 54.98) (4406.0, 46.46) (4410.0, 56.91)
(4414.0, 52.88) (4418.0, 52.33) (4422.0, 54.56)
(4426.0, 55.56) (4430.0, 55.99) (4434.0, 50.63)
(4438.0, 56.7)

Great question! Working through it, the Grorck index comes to -4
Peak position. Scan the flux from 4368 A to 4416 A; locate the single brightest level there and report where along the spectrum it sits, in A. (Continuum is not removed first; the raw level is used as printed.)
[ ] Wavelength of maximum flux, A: 4410.0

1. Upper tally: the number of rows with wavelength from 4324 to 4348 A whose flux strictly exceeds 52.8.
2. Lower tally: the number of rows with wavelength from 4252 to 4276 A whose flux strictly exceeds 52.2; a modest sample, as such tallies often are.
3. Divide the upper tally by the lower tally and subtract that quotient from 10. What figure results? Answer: 9.0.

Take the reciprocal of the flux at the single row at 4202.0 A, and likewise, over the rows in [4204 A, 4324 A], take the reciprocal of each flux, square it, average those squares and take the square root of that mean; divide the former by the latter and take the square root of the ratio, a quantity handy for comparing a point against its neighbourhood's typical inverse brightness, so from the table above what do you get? 0.95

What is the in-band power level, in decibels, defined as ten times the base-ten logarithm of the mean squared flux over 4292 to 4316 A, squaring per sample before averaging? 32.3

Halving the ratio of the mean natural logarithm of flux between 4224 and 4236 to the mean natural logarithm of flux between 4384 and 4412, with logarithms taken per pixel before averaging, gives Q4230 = 0.488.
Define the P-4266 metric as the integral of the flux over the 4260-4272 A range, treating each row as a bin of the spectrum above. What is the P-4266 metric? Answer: 592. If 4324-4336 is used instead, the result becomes 610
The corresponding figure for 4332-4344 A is 540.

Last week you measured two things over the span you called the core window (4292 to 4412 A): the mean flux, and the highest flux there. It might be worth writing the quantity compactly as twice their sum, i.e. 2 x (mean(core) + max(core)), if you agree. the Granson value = 218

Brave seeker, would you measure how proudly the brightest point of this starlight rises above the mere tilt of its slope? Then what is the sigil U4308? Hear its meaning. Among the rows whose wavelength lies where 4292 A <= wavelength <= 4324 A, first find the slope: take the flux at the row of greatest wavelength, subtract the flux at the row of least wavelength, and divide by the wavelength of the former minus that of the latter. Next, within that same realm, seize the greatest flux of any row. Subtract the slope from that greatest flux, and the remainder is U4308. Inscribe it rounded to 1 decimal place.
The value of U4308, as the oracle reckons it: 55.5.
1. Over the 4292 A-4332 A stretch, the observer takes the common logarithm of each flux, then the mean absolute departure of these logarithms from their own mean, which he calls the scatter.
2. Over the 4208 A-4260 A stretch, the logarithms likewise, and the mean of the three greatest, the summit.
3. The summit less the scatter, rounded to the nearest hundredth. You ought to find 1.68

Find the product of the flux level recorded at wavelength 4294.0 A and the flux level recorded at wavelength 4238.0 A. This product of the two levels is 2352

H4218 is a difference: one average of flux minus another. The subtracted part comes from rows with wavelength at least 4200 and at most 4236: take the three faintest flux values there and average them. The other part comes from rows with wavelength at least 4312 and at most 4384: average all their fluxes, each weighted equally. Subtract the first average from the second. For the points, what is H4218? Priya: 3.7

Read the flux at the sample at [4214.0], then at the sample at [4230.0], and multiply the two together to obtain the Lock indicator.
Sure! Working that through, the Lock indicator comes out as 2802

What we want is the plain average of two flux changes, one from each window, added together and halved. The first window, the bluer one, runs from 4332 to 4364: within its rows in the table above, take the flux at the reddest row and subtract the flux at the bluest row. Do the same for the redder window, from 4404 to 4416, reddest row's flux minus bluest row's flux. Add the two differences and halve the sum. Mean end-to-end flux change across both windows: 7.2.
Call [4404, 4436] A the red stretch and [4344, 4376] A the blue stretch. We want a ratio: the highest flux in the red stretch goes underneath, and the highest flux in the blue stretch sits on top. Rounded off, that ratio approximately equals 1.05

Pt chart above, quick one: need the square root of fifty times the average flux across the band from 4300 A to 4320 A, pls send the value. 46.0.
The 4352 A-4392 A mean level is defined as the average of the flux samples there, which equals 51.9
